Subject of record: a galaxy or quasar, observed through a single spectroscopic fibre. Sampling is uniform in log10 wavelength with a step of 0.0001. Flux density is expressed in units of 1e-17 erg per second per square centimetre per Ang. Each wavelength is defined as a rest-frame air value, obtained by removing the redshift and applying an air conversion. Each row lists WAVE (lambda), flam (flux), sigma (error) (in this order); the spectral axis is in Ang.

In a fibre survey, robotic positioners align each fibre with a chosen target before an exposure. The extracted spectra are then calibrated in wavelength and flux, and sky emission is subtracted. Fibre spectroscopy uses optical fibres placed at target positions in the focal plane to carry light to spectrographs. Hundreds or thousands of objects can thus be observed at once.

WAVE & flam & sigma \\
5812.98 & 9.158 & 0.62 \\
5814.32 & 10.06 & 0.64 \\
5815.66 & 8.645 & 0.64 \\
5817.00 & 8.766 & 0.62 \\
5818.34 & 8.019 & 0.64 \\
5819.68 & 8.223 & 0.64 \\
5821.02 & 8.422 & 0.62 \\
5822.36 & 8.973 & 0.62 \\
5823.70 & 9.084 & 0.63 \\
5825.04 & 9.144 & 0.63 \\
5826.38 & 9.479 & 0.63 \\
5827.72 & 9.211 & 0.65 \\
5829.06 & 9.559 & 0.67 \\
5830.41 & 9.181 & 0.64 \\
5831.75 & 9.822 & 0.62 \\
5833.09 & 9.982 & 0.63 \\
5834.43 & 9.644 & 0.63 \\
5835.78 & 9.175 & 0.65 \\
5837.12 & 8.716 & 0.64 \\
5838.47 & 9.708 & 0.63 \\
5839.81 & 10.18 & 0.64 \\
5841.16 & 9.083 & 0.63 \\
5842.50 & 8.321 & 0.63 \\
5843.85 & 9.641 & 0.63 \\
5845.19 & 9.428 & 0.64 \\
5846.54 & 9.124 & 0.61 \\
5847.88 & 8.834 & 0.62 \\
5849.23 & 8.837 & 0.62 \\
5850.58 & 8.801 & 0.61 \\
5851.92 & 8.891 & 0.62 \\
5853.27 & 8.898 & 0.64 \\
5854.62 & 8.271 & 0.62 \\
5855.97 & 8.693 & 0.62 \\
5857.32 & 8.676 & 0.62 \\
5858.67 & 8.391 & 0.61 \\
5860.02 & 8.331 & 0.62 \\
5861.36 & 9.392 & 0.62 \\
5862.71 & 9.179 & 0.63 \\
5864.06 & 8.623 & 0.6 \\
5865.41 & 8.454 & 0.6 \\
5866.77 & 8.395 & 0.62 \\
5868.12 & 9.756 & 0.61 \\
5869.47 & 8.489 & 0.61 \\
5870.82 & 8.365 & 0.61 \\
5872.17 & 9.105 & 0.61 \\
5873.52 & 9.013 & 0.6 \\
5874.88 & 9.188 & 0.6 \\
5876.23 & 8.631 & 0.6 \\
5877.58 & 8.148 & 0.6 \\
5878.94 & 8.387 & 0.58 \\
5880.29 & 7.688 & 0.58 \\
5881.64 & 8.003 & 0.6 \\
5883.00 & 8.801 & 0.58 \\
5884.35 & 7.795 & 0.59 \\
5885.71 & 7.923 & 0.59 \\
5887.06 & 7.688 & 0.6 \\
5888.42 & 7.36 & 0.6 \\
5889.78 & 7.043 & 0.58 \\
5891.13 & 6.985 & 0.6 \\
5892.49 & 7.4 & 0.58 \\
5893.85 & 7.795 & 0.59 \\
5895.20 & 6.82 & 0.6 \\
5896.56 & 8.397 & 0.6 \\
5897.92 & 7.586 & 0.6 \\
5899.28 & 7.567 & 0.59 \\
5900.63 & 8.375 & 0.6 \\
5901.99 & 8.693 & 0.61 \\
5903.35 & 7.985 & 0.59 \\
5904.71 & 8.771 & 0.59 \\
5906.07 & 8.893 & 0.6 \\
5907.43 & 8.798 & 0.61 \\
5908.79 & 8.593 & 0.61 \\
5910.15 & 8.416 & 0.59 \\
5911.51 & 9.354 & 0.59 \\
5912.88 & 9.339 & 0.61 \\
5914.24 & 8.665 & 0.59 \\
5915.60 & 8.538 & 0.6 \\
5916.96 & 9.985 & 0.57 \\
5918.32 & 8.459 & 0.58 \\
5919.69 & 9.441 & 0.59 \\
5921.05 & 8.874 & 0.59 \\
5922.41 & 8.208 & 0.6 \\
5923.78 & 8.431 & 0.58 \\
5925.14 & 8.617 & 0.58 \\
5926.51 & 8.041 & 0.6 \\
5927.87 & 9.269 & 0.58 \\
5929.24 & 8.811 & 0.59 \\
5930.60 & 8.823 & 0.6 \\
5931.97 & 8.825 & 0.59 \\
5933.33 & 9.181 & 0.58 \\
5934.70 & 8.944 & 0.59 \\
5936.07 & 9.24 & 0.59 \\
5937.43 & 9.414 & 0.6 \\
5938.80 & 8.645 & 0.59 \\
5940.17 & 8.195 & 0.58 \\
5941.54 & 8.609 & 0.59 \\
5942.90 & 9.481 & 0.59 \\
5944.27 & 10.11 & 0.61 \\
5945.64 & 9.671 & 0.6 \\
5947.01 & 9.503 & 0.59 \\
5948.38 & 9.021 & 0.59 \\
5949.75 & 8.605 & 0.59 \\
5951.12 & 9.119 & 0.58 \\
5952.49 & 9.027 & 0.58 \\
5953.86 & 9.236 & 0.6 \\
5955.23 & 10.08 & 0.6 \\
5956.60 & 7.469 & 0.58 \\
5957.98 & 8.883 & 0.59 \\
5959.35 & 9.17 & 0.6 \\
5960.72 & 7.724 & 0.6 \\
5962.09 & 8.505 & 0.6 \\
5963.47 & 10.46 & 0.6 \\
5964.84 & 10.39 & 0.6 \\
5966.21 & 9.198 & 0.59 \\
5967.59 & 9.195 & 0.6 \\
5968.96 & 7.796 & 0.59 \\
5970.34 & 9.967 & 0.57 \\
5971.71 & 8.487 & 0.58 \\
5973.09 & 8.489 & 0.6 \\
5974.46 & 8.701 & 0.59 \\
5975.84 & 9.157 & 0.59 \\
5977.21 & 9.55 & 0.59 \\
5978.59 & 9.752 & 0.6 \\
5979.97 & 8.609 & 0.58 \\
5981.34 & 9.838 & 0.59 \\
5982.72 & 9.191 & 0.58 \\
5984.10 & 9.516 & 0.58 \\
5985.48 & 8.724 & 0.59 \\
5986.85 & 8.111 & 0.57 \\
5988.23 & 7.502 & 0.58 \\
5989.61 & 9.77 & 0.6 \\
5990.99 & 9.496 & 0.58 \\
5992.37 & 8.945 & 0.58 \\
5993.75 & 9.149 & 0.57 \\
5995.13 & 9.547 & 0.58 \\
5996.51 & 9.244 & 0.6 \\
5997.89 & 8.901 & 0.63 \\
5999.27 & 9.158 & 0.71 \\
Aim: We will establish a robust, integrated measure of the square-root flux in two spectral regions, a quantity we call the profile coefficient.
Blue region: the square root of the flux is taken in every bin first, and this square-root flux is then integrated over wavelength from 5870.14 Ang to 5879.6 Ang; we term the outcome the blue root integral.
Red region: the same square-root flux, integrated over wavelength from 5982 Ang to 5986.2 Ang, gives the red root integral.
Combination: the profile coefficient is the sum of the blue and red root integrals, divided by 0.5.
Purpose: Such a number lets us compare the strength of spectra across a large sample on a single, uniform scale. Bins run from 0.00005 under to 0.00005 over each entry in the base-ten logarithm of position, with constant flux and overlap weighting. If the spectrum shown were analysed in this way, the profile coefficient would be 81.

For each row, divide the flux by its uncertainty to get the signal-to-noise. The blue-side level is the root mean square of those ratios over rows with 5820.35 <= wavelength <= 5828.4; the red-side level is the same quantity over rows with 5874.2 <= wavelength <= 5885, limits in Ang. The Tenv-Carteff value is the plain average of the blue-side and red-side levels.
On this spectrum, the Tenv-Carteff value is 14.2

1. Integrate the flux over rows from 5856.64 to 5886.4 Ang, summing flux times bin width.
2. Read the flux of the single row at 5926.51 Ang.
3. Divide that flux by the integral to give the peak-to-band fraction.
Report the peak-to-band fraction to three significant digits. 0.0315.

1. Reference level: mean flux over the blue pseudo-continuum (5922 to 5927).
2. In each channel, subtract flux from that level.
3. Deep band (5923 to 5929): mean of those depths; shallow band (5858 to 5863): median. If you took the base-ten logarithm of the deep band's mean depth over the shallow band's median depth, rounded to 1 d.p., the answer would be -0.2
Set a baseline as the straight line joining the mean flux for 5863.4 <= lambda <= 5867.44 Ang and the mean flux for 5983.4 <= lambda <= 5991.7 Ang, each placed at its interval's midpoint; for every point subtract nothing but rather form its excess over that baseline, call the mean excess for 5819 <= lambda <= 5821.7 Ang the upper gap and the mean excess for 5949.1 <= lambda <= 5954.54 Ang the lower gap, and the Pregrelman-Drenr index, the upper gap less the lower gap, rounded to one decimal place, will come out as -0.3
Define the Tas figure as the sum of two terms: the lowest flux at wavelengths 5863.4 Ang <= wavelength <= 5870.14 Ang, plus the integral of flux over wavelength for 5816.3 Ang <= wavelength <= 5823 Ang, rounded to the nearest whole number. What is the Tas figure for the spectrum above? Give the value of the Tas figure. 65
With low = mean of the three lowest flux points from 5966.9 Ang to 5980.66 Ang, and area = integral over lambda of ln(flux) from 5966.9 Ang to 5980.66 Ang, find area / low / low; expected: 0.442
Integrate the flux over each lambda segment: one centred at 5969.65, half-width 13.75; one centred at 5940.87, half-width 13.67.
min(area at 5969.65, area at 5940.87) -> 248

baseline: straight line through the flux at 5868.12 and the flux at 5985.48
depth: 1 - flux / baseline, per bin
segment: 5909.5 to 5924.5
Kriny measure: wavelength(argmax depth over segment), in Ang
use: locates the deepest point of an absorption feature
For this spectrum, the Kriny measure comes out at 5922.41 Ang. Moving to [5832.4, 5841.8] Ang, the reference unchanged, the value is 5837.12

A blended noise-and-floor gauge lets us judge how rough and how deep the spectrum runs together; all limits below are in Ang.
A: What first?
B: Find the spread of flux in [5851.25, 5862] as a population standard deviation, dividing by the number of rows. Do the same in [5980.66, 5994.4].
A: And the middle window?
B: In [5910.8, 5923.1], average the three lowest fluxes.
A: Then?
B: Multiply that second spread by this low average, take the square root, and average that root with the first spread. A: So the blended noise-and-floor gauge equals 1.39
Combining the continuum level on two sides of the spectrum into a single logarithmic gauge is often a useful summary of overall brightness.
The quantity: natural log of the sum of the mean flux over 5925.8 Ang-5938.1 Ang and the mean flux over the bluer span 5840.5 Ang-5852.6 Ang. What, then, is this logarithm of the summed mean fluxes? 2.89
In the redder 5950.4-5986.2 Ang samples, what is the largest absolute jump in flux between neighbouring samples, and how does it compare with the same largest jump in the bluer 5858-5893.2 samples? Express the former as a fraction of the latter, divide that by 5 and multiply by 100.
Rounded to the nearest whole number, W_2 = 38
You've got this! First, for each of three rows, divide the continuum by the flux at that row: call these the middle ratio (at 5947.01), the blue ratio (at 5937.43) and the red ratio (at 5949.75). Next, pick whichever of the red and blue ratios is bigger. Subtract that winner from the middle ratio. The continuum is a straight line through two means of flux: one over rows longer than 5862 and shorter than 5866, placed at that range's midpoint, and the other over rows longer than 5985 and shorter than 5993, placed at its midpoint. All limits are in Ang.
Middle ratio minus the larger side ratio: -0.10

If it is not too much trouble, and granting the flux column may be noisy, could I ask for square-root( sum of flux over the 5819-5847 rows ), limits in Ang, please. 13.93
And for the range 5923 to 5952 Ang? 13.73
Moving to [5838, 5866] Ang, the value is 13.70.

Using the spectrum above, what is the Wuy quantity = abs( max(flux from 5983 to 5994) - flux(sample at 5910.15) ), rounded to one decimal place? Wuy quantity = 1.4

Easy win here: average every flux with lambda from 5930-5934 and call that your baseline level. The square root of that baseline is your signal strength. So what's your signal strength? 2.99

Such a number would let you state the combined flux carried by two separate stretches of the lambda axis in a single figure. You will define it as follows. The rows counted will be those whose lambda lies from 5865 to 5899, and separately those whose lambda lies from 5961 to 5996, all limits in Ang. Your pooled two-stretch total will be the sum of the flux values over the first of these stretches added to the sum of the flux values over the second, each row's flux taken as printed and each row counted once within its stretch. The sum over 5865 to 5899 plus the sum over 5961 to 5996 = 431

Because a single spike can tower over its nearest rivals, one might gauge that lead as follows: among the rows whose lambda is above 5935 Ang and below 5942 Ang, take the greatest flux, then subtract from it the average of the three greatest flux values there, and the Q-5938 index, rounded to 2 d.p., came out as 0.31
